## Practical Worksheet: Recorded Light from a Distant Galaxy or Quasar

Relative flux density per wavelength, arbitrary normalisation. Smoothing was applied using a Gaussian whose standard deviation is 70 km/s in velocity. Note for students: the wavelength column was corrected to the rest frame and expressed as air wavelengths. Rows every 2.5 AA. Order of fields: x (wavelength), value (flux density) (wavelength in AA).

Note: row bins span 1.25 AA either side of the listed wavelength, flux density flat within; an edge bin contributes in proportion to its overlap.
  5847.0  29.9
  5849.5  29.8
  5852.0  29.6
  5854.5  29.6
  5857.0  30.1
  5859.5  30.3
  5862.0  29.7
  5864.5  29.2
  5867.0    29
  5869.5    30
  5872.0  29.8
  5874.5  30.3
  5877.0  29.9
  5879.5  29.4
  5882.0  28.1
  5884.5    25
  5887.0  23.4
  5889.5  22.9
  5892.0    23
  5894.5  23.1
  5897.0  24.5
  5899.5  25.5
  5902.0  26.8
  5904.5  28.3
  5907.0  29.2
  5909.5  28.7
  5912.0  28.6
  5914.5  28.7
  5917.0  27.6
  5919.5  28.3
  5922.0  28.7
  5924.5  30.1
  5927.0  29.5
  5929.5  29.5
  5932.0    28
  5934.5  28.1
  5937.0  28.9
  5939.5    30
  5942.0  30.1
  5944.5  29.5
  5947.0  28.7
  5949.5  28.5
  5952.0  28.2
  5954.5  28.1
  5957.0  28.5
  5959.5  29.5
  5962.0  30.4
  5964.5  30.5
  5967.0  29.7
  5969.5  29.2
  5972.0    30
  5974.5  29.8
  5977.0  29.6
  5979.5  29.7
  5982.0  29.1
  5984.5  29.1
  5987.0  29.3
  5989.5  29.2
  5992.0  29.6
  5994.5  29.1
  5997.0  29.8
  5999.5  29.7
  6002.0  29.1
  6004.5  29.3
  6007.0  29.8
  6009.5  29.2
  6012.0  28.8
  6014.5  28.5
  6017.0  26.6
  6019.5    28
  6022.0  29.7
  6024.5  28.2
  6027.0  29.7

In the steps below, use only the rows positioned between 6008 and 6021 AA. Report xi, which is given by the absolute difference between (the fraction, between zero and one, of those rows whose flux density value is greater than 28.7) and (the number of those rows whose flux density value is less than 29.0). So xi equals 3.6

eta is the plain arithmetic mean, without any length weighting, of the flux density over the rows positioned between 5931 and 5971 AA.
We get 29.1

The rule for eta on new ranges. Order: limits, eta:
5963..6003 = 29.5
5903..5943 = 28.9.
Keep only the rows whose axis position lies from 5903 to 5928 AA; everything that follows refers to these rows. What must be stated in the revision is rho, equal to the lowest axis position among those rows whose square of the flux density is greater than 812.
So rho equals 5907.0 AA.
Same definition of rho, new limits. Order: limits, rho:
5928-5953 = 5929.5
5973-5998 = 5974.5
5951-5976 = 5957.0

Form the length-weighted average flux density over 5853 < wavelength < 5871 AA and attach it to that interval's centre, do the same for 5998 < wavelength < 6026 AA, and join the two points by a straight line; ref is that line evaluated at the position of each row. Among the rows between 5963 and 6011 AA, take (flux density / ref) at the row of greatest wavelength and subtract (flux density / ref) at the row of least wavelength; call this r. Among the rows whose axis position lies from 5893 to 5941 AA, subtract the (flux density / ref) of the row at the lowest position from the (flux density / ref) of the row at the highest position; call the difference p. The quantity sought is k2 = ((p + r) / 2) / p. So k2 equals 0.4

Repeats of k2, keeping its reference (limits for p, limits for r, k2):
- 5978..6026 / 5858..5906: 1.2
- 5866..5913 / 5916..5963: -10.2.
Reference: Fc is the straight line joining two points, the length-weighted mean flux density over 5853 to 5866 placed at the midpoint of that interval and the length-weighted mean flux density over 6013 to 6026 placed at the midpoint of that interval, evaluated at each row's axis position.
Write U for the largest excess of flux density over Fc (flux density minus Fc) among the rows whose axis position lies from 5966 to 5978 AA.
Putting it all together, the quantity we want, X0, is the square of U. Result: 1.7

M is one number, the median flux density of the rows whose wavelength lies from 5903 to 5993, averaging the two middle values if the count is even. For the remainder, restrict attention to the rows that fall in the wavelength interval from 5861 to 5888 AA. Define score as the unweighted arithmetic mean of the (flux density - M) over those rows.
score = -0.7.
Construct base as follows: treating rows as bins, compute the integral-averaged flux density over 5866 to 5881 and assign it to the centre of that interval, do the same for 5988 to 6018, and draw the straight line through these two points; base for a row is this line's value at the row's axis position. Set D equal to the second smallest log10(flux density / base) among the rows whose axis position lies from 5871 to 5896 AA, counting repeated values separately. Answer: -0.110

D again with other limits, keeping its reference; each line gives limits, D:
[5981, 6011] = -0.001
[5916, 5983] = -0.022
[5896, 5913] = -0.065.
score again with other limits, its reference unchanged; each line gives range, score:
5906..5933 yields -0.4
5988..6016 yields 0.1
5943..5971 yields 0.0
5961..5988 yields 0.5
